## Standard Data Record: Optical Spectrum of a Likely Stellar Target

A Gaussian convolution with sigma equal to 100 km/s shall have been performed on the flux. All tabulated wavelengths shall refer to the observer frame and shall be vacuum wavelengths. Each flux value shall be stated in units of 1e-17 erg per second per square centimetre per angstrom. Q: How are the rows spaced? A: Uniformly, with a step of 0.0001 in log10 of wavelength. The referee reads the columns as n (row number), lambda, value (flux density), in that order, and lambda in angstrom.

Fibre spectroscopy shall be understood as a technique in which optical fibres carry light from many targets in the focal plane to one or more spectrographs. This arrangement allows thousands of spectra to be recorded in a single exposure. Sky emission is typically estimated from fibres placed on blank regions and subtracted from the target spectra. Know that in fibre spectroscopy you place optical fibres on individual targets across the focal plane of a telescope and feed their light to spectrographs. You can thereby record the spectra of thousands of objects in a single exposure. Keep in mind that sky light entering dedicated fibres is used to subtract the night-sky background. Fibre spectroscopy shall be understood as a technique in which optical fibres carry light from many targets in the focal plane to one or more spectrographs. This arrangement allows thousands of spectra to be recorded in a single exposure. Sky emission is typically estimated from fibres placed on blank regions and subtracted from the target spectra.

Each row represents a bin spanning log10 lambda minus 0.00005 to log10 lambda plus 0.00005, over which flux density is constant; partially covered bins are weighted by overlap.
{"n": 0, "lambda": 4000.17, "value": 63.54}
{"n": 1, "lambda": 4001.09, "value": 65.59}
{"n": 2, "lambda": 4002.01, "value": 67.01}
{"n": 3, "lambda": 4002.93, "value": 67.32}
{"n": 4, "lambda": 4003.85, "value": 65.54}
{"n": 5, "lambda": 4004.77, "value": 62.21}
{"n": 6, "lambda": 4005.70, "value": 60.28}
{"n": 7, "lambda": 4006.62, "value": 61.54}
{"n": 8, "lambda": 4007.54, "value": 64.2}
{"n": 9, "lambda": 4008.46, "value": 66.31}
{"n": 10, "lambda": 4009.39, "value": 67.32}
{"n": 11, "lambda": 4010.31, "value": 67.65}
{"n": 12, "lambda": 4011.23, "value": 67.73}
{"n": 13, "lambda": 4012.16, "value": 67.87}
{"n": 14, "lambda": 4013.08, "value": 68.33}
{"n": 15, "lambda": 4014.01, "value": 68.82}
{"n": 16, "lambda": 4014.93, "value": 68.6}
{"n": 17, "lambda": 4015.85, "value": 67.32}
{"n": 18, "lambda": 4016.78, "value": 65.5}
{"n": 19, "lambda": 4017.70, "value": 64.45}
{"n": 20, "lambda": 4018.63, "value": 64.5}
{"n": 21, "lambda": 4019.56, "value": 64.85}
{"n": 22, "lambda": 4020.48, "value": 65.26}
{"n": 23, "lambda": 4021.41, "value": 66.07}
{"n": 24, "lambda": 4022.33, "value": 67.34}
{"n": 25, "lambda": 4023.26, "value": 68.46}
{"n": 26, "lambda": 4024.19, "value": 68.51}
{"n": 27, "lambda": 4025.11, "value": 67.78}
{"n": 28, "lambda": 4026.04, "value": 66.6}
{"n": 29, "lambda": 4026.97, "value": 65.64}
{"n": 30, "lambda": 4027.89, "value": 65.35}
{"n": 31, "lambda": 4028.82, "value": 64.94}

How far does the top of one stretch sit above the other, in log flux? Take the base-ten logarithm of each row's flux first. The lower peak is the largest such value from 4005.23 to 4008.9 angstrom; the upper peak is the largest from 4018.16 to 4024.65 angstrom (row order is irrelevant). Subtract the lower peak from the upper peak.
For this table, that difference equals 0.014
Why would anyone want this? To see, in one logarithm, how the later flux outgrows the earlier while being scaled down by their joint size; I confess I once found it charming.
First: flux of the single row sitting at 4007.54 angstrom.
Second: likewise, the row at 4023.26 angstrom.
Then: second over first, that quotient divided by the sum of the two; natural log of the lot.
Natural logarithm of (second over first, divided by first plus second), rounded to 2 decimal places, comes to -4.82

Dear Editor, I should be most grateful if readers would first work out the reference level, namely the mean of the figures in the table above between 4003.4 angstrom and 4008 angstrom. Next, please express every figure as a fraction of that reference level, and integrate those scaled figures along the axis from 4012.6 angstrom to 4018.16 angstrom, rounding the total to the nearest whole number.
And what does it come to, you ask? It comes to 6 angstrom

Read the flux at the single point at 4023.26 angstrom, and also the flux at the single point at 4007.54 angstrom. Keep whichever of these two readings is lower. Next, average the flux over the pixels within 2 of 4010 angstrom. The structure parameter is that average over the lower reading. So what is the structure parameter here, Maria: 1.05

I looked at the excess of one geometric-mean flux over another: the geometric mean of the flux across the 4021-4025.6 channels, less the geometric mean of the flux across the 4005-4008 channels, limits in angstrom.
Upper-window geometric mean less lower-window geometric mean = 5.6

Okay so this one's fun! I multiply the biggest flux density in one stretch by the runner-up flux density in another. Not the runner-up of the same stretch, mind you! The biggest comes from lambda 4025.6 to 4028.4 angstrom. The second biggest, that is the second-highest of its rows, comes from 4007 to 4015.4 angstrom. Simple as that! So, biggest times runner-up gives 4569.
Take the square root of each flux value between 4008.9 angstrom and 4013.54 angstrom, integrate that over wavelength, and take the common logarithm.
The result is 1.58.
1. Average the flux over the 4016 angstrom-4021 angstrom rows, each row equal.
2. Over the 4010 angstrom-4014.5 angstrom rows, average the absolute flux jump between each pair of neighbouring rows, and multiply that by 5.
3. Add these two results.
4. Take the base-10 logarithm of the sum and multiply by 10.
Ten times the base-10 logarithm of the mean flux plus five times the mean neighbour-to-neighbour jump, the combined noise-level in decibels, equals 18.22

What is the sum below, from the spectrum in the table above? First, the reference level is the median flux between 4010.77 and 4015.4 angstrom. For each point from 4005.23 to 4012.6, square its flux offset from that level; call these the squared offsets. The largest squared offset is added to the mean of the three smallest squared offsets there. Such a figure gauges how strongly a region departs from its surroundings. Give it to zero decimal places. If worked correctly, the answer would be 65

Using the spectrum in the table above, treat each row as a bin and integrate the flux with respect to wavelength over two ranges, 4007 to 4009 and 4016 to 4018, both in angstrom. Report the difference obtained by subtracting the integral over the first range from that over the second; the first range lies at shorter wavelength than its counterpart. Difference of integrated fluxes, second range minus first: 0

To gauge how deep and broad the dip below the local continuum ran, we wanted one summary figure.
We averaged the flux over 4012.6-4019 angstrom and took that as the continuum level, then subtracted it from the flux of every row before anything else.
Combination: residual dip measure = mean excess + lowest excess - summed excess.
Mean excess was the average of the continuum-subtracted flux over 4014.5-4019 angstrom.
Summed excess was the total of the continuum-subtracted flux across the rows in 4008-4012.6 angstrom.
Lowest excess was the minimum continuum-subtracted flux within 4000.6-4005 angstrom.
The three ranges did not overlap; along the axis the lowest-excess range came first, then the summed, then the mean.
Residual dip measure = -8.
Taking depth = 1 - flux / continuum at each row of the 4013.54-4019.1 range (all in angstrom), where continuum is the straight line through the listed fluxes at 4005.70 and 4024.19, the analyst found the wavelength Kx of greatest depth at 4018.63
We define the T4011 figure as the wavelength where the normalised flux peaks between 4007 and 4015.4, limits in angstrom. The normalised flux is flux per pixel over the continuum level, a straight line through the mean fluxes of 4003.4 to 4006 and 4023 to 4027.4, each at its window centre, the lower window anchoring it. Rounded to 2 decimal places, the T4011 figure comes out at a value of 4014.01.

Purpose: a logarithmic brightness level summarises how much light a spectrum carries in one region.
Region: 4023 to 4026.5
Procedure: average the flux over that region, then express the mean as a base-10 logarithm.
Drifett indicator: 1.831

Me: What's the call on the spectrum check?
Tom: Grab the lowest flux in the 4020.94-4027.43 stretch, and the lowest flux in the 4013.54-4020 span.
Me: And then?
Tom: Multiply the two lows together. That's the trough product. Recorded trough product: 4230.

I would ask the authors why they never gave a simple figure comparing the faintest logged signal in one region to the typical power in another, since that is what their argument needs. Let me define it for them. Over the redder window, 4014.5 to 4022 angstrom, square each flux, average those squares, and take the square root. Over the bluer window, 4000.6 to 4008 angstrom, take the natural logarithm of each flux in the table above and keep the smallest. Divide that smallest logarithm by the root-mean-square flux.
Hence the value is 0.0623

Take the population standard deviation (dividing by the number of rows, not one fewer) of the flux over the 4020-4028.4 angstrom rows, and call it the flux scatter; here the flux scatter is 1.2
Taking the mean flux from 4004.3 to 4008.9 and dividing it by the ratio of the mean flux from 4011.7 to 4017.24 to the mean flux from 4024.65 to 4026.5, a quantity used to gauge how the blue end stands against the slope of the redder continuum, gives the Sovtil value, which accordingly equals 62.4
